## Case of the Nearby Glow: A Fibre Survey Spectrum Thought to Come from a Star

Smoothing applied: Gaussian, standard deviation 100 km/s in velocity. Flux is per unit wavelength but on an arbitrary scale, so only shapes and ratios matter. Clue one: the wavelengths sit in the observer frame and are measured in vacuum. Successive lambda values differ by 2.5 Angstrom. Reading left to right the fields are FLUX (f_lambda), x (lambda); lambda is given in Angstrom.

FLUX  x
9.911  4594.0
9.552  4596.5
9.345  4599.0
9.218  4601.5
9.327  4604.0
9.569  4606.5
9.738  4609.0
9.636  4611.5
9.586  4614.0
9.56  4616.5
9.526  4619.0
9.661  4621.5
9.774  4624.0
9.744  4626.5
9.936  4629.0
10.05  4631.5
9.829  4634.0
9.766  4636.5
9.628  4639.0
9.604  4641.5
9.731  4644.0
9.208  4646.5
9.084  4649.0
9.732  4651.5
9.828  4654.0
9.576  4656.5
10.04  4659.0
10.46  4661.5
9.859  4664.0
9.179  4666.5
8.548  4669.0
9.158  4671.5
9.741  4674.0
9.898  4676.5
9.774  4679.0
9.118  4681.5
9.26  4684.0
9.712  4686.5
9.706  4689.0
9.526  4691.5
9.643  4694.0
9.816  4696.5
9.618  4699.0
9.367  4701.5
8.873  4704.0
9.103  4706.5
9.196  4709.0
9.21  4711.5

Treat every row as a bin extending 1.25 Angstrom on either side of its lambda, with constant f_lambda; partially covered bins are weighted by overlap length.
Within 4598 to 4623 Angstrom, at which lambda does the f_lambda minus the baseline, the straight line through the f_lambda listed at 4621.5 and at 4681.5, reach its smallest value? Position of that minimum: 4601.5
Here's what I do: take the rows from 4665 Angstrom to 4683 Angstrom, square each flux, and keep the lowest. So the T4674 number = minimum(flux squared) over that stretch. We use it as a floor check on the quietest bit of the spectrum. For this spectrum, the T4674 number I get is 73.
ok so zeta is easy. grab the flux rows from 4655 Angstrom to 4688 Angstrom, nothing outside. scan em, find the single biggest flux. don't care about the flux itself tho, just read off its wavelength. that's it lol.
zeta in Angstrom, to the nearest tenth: 4661.5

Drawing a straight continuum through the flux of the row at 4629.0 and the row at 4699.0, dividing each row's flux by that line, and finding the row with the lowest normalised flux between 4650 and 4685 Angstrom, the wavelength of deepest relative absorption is 4669.0 Angstrom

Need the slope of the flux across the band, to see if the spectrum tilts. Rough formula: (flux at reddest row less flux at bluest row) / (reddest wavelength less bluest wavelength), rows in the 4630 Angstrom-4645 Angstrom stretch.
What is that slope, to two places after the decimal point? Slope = -0.03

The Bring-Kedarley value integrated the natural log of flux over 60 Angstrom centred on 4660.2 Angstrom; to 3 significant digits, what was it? 136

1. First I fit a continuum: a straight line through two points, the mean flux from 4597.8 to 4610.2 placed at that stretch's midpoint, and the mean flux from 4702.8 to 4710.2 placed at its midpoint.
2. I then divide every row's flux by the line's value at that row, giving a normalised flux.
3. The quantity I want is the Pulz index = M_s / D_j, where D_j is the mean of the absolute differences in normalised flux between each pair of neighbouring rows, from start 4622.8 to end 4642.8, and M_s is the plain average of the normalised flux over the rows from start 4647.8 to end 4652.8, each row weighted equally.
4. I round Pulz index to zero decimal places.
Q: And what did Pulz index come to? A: 88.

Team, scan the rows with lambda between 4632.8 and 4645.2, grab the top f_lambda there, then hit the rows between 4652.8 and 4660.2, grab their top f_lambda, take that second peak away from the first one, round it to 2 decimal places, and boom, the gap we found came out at -0.21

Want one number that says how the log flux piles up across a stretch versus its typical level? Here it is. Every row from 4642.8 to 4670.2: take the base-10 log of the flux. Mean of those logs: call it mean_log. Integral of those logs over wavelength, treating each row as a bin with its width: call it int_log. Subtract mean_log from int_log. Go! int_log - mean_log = 26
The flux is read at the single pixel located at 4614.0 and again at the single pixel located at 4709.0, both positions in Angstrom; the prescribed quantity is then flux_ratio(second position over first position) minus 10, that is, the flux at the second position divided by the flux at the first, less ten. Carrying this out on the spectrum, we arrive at -9.04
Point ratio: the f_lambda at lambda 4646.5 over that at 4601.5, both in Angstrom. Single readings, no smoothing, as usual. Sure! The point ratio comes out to 1.00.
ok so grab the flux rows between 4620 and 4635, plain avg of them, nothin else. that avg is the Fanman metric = 9.83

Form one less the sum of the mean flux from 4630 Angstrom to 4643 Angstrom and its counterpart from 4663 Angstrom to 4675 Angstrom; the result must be -18.1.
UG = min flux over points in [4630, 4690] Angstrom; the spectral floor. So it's 8.548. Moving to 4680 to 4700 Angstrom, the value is 9.118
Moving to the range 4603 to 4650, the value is 9.084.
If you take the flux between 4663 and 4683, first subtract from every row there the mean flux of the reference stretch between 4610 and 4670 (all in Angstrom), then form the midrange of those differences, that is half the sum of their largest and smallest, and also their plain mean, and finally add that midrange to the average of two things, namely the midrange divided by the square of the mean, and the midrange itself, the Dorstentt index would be -4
